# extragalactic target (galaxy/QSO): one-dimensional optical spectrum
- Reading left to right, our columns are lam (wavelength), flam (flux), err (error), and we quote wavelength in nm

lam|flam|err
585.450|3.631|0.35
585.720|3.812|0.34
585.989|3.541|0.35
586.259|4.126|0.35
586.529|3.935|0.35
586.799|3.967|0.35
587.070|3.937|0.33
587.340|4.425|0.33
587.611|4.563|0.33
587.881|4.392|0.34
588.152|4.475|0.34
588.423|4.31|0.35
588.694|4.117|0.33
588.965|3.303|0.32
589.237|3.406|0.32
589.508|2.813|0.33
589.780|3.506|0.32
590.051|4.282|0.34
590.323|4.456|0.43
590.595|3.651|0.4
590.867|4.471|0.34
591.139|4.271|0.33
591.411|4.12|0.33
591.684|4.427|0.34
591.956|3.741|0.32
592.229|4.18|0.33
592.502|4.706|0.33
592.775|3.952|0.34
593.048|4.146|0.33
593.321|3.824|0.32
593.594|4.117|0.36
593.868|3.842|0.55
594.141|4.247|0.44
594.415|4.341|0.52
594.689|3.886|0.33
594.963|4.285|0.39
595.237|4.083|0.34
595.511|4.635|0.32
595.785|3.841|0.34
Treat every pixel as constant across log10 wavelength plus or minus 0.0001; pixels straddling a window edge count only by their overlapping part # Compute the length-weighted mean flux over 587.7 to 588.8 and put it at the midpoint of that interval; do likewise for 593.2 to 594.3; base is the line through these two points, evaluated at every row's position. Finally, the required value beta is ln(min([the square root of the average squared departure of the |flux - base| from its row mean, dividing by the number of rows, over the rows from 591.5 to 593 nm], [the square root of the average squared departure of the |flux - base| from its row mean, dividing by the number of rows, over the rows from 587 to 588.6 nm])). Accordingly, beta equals -1.84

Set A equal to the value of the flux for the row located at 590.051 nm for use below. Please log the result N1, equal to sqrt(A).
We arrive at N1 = 2.07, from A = 4.282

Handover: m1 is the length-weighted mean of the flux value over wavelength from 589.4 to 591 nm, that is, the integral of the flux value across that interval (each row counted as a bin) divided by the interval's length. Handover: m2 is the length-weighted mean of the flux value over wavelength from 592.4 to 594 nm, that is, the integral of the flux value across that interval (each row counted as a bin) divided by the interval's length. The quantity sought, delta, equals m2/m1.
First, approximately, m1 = 3.88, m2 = 4.08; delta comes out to 1.05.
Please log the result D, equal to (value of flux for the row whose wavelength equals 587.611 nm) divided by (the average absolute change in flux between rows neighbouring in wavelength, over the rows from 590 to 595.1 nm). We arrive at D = 11.3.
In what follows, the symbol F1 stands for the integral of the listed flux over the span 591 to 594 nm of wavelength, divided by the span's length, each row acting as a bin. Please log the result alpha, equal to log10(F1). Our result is 0.615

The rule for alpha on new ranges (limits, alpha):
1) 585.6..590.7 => 0.597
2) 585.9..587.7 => 0.610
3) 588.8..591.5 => 0.583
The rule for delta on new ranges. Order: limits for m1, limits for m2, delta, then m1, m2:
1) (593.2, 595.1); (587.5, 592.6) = 0.99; 4.08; 4.06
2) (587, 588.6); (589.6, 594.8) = 0.94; 4.36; 4.10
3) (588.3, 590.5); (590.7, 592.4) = 1.11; 3.77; 4.20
